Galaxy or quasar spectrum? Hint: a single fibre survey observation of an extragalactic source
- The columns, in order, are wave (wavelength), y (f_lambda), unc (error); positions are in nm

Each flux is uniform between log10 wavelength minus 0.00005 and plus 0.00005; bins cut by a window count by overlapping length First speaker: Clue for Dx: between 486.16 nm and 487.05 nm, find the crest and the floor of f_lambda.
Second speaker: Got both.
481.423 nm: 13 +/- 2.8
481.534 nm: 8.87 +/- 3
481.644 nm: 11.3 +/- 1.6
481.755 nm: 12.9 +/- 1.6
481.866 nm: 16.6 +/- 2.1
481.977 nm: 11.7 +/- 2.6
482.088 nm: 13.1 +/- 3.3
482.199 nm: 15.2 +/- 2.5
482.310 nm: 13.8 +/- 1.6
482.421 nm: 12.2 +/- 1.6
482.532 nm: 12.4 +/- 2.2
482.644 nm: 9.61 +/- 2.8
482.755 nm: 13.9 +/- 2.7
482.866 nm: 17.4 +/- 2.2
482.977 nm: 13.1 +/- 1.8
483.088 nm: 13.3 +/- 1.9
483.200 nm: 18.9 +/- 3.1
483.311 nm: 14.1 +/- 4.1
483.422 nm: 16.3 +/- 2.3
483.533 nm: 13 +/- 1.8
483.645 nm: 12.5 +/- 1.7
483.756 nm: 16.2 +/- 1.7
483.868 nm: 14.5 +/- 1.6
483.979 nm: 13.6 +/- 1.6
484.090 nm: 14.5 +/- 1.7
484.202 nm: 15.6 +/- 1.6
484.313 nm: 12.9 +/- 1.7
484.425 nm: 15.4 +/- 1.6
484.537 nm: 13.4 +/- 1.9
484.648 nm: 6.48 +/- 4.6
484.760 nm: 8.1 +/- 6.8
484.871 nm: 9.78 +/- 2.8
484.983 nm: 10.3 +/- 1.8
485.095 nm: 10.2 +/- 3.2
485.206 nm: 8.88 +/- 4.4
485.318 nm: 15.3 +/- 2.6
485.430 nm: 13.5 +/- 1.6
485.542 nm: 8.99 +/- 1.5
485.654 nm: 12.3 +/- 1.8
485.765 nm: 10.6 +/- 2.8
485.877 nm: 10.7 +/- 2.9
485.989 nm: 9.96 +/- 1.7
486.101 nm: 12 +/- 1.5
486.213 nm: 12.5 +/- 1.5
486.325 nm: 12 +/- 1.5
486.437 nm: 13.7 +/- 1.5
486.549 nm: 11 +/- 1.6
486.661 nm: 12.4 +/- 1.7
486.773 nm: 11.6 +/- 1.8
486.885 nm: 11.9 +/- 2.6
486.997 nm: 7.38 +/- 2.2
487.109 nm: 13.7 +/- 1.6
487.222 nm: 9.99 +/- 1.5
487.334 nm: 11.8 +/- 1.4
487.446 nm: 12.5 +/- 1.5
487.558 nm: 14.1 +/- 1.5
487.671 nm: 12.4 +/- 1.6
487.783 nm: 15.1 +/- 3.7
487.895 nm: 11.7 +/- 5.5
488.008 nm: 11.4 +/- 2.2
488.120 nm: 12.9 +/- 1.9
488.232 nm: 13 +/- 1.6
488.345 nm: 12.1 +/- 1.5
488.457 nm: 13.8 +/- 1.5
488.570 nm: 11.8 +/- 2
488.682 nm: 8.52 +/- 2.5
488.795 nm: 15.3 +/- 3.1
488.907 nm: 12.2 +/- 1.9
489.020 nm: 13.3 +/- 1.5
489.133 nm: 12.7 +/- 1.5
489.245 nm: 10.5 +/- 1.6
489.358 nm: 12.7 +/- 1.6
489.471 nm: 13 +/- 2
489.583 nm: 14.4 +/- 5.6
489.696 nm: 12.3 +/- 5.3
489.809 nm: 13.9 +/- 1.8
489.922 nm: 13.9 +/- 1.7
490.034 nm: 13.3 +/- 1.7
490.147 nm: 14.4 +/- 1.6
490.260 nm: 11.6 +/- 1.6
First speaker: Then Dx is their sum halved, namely 10.5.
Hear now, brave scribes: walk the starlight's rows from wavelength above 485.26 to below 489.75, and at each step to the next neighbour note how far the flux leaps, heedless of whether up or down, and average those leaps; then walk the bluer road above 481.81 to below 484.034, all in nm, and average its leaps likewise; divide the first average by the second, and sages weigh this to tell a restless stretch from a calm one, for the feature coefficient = 0.77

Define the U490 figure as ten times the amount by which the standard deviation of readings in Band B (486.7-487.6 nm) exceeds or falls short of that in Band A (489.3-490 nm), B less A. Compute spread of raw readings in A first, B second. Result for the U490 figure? 13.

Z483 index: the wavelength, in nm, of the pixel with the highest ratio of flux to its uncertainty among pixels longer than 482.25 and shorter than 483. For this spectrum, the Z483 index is 482.310 nm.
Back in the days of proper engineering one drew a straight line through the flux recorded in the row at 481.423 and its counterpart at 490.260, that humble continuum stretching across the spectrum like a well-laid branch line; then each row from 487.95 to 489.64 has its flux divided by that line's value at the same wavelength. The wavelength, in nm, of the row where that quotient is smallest 488.682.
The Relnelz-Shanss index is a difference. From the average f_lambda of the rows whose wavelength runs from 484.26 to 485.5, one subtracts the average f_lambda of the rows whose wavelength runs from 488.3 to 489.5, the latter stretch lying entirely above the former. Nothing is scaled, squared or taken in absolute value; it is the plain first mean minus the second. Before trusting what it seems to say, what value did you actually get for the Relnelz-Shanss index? -1.1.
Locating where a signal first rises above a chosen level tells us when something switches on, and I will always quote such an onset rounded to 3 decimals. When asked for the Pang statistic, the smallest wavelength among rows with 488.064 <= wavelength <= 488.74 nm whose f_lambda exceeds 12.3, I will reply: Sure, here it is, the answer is 488.120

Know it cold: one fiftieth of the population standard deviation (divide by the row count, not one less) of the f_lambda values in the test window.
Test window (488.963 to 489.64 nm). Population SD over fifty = 0.023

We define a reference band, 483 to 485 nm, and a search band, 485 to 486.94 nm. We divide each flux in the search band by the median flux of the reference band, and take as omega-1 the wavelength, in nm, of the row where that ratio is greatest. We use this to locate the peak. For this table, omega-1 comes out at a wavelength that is 485.318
